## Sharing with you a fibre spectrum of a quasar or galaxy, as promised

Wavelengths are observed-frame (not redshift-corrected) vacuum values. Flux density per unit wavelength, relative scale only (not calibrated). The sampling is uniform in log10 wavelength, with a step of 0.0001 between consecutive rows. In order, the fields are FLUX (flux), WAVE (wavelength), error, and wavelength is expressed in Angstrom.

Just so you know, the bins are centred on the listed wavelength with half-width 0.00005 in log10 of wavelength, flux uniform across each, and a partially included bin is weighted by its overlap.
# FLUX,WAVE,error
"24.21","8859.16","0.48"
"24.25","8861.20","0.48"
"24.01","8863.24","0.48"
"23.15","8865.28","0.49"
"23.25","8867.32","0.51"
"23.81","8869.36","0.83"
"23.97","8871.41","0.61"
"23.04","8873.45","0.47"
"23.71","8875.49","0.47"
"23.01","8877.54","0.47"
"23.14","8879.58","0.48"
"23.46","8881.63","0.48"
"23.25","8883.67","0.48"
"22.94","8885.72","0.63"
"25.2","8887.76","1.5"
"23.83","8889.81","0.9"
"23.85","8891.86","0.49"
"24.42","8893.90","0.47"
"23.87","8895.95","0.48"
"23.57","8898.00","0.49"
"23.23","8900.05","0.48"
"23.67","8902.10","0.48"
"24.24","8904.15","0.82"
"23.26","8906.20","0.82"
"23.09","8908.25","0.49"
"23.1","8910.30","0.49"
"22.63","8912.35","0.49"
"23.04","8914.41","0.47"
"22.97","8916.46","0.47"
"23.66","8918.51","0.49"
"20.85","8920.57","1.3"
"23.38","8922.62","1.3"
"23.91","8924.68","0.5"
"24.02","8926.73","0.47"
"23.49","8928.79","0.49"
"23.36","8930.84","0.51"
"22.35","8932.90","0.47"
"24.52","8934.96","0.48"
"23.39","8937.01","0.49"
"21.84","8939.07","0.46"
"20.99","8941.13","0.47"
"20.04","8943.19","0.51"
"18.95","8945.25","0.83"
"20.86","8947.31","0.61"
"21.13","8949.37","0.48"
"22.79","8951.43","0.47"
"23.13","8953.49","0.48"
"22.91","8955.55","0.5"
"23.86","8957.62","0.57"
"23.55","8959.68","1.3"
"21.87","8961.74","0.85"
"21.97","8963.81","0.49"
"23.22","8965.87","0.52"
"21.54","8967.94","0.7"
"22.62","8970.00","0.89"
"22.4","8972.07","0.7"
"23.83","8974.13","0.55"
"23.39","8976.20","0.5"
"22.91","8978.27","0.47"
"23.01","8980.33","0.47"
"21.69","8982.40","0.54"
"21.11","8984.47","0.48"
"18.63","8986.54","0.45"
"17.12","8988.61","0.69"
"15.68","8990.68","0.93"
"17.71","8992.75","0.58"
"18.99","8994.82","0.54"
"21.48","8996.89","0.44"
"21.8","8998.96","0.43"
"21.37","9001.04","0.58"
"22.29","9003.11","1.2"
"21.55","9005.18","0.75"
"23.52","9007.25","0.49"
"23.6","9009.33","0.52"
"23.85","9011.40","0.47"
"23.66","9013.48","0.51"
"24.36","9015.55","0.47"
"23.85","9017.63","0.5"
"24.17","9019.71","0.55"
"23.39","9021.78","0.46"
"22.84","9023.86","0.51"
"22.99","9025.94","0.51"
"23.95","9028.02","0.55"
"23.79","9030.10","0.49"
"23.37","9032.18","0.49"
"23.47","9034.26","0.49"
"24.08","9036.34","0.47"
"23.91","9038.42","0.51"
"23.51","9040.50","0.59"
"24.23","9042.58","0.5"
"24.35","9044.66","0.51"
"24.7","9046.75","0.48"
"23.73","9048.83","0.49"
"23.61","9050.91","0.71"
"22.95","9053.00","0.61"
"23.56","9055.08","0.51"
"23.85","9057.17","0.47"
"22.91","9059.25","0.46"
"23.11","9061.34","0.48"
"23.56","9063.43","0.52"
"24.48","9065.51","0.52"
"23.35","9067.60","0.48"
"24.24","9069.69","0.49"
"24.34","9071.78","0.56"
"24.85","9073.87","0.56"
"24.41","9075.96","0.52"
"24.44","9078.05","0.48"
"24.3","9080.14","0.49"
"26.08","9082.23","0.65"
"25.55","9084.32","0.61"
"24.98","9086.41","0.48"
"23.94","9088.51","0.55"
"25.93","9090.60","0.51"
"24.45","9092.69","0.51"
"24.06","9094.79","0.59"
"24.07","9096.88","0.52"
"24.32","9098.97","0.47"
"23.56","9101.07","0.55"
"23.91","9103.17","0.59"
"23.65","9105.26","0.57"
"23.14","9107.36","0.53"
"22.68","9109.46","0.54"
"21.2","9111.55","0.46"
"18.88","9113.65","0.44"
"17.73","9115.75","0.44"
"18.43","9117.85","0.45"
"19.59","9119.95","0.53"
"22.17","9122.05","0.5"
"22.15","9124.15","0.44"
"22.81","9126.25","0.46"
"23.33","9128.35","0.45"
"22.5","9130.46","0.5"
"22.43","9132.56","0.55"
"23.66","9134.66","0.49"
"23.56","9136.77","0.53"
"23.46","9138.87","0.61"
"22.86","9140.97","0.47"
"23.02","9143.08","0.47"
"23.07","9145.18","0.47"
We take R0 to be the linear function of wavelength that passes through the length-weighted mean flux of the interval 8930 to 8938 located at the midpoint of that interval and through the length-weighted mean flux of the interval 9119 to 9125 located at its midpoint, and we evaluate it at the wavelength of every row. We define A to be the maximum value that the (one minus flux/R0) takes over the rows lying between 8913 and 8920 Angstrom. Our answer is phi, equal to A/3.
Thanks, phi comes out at 0.009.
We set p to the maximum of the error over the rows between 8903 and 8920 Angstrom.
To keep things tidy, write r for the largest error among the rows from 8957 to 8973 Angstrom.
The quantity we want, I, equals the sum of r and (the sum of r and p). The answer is 3.42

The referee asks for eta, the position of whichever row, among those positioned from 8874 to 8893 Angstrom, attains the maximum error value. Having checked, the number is 8887.76 Angstrom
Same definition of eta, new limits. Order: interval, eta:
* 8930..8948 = 8945.25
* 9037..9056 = 9050.91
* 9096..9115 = 9103.17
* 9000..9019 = 9003.11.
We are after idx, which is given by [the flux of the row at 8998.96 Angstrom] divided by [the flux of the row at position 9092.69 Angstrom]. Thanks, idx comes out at 0.89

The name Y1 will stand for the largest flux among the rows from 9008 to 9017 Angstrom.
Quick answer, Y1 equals 24.36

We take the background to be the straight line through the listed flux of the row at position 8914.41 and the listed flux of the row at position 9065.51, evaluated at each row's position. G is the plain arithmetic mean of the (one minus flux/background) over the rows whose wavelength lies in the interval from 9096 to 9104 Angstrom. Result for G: 0.03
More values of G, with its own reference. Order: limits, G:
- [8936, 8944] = 0.07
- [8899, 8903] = -0.02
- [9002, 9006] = 0.08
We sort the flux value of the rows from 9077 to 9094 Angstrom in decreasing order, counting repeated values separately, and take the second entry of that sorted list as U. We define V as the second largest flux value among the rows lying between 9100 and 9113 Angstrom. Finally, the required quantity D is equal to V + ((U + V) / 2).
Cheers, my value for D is 48.4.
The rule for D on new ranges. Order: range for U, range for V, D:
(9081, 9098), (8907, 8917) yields 47.6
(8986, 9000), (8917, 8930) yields 46.6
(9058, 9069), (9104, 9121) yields 46.5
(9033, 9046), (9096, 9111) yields 48.2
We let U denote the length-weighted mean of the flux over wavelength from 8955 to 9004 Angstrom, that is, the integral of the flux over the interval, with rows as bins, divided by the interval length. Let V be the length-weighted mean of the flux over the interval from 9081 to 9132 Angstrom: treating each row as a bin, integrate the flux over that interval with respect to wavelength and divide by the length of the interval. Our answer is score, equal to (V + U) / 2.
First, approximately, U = 21.4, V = 22.9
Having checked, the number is 22.2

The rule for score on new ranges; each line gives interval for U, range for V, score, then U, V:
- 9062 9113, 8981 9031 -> 23.0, 24.1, 21.8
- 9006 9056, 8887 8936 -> 23.6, 23.7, 23.5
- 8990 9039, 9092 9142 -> 22.5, 22.5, 22.4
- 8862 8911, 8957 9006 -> 22.5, 23.6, 21.4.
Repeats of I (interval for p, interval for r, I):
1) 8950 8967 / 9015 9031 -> 2.40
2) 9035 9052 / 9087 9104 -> 1.89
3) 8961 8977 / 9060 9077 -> 2.01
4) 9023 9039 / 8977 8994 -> 2.41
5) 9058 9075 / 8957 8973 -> 3.16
